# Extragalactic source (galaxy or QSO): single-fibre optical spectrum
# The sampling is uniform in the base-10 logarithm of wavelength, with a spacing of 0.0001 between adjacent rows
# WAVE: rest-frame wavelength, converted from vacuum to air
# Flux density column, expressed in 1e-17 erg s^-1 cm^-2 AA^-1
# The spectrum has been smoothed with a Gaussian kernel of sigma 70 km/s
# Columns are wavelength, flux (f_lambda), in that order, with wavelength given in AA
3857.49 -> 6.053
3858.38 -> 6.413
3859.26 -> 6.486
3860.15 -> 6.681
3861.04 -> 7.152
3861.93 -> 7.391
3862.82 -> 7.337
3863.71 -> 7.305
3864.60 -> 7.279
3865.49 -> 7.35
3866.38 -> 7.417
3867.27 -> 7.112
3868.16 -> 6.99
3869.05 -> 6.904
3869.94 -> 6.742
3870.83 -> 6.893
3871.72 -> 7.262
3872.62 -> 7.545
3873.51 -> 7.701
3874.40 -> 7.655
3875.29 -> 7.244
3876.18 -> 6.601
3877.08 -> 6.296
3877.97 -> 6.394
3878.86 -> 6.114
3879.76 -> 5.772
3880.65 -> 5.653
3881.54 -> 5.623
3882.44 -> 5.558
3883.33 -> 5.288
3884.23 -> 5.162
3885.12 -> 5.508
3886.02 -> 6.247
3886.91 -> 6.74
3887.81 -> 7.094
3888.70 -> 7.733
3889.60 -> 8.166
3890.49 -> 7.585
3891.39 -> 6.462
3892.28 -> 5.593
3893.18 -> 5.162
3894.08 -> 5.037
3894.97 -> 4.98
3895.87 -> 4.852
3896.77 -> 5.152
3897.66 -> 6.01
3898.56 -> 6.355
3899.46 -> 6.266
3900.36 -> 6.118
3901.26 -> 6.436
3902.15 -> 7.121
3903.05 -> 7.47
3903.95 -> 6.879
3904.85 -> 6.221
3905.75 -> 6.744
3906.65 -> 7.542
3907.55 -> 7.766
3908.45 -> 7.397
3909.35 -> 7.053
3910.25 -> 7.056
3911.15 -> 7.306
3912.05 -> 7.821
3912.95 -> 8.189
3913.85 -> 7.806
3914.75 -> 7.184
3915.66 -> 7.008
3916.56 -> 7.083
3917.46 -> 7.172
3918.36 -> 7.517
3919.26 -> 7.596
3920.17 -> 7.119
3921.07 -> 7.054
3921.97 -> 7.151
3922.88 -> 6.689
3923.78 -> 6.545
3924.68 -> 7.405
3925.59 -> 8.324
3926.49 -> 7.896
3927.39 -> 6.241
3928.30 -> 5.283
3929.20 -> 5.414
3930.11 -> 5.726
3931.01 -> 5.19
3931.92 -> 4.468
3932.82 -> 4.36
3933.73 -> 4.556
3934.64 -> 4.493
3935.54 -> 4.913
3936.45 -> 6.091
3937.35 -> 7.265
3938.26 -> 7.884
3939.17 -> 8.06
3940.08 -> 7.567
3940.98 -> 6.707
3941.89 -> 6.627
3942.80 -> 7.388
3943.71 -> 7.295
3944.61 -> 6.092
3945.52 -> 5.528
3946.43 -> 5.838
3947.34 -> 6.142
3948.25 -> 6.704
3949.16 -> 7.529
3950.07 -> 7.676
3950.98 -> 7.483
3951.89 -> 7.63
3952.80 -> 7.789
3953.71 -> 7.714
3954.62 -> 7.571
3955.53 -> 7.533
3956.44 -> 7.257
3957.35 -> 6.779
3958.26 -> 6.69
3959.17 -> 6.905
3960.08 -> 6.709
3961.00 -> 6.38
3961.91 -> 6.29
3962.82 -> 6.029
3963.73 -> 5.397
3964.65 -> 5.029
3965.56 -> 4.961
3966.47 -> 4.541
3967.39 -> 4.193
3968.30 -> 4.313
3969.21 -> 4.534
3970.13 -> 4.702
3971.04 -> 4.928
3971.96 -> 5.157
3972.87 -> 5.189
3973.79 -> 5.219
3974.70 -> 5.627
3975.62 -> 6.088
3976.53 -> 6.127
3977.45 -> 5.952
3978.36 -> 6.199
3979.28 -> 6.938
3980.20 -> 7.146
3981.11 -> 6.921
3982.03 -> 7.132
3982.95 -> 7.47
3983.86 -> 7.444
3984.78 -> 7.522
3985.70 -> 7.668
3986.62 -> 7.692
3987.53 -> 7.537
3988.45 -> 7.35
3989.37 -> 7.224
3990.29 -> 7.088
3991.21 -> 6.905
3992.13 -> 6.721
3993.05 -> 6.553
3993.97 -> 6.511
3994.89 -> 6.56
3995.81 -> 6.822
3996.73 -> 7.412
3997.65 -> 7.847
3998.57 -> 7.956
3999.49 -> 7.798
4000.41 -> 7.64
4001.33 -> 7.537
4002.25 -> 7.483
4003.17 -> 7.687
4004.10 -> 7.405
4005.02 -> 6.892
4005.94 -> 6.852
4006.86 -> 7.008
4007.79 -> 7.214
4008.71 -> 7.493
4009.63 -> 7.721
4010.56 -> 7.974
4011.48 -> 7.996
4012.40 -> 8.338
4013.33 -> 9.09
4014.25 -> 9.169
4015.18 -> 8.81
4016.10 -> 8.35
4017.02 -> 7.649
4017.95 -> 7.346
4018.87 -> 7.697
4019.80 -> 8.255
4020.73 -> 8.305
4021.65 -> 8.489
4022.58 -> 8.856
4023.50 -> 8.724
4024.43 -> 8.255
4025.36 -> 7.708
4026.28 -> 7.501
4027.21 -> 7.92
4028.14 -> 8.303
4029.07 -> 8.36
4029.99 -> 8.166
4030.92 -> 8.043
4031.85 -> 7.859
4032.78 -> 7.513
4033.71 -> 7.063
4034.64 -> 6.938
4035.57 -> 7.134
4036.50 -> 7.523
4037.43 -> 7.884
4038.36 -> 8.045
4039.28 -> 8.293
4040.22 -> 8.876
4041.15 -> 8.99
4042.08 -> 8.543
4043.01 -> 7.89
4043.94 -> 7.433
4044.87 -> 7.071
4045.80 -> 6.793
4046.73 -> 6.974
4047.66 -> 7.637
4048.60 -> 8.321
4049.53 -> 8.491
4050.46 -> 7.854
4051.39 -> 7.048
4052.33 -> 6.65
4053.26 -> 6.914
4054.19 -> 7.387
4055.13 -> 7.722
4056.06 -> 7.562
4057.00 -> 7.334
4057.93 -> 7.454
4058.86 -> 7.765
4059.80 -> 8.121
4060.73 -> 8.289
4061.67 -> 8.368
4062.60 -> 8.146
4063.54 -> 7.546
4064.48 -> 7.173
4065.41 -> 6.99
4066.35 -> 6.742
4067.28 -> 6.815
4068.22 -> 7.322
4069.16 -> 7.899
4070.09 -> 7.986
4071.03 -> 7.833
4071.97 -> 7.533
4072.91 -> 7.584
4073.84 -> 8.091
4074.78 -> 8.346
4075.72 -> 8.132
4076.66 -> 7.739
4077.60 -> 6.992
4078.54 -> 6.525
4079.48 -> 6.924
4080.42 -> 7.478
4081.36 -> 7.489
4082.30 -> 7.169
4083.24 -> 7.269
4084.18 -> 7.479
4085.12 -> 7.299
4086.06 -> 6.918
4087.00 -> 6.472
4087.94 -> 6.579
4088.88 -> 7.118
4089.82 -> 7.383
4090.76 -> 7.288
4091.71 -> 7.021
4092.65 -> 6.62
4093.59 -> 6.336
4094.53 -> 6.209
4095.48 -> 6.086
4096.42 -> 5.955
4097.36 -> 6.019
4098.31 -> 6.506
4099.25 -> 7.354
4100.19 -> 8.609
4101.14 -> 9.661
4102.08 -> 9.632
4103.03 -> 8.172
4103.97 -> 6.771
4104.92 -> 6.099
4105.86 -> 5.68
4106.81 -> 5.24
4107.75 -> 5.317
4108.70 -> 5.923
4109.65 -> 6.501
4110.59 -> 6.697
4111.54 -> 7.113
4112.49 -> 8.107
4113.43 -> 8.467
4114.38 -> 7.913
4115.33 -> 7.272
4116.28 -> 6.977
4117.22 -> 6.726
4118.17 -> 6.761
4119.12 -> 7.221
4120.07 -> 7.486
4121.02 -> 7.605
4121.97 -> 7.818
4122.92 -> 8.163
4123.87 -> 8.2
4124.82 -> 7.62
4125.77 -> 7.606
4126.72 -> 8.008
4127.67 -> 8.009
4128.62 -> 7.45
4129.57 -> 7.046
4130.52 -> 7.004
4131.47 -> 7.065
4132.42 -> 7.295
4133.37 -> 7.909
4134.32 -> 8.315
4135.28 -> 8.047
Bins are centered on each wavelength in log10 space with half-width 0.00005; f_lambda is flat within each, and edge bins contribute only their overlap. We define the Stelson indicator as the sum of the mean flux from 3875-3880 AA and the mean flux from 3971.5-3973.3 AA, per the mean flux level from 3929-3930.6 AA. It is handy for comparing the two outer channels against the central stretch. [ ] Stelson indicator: 2.1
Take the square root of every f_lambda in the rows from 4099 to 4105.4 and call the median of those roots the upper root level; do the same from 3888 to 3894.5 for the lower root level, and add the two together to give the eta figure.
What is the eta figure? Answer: 5.40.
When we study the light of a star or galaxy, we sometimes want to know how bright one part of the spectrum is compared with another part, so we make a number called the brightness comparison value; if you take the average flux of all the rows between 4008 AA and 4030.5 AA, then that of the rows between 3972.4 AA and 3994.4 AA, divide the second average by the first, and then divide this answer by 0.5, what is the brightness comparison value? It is 1.65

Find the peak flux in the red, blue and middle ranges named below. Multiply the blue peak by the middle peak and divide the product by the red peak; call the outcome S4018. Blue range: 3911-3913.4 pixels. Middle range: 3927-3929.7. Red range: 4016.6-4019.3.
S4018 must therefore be 6.6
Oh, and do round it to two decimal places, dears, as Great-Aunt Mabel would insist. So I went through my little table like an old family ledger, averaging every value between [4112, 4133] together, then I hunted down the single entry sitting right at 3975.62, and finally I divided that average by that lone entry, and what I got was 1.24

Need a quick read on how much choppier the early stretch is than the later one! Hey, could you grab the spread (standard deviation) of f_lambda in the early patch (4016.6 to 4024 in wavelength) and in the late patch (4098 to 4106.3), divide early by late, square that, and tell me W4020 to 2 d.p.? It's 0.13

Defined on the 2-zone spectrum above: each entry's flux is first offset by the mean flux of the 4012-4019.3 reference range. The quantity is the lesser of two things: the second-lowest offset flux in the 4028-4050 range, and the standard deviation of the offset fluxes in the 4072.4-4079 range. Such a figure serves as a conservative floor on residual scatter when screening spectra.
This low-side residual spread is -1.4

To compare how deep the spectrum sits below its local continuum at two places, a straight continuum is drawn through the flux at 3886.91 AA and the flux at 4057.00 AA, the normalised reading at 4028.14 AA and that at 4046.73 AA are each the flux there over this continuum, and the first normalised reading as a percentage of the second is 120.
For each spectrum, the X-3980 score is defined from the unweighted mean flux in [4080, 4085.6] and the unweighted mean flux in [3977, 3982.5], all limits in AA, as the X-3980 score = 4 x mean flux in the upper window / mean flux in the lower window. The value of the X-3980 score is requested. 4.39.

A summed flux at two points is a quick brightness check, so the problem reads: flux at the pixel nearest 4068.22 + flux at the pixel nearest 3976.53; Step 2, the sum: 13.4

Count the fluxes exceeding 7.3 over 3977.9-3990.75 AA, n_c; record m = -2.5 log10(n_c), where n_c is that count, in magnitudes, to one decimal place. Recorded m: -2.1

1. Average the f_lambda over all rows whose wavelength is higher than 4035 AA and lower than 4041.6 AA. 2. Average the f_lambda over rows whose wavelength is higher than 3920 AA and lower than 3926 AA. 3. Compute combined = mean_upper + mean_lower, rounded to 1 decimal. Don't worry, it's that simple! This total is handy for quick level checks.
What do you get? 15.3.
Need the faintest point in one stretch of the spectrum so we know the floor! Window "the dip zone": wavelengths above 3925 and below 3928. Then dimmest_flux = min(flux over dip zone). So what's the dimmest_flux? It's 6.241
